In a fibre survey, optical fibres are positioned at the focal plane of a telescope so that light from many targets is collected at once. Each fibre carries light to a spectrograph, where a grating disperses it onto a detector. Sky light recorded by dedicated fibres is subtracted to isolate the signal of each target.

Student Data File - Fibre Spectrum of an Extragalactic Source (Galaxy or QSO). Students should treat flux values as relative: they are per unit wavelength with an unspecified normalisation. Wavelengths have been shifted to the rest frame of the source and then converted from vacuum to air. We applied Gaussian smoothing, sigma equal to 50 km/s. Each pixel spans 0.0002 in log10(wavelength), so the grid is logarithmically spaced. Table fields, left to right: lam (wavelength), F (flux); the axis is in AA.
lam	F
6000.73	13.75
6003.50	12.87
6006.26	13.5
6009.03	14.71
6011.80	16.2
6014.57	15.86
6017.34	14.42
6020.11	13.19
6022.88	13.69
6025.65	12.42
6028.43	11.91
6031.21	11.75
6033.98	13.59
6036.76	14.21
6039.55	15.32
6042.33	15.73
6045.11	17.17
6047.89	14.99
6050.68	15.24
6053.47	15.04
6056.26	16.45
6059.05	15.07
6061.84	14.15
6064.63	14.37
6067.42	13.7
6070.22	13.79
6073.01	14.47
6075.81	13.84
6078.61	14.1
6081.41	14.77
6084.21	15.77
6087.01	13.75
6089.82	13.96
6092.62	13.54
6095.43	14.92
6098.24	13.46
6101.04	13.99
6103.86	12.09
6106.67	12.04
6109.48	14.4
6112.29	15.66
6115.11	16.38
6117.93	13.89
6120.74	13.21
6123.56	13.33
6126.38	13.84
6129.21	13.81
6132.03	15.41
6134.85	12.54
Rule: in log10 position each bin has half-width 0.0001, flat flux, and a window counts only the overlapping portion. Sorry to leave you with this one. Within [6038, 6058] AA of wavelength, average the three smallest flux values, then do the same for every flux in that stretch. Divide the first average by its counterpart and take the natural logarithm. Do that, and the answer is -0.04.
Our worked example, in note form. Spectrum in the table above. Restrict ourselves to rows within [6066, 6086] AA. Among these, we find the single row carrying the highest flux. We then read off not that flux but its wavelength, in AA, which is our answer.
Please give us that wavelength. 6084.21 AA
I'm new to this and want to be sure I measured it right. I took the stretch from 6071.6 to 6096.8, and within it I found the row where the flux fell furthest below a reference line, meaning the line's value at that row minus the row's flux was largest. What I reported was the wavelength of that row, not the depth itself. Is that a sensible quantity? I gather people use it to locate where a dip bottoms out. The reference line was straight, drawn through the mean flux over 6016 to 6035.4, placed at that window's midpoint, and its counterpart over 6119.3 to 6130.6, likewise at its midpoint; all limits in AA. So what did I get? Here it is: 6092.62 AA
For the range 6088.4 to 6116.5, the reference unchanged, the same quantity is 6106.67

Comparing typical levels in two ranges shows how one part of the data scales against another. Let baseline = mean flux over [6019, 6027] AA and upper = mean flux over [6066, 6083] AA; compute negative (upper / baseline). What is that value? -1.08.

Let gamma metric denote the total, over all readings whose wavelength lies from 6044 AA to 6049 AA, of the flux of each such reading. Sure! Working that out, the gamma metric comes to 32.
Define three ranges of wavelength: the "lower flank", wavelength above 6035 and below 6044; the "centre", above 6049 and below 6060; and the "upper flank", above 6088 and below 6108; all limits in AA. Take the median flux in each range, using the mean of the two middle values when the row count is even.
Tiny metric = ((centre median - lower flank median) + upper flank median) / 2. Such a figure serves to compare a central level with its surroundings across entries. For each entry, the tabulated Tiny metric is 6.69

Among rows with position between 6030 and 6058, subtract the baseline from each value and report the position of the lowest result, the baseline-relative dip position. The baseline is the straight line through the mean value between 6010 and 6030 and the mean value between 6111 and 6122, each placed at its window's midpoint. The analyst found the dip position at 6031.21 AA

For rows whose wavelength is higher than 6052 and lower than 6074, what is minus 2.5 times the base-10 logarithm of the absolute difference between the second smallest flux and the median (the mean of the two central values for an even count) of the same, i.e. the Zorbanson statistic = 0.5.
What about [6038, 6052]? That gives 2.7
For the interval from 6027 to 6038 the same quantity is 0.2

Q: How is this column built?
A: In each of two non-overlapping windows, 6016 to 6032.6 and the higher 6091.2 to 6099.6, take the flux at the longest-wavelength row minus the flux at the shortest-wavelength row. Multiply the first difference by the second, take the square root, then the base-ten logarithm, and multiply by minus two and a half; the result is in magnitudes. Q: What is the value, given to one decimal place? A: 0.8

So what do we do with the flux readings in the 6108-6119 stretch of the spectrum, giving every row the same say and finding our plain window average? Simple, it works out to 15.1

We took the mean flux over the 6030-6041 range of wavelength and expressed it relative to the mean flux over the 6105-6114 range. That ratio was 0.98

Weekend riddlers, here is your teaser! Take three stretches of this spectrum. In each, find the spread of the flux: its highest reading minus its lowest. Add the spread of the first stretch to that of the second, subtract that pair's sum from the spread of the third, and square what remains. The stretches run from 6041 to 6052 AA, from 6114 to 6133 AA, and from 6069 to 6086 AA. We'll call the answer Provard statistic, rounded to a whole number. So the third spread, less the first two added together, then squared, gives 11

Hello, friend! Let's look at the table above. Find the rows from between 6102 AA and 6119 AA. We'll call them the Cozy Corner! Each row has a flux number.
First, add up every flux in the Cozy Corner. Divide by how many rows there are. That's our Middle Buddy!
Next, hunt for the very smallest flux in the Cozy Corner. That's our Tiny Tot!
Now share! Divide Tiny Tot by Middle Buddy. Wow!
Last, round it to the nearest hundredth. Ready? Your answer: 0.86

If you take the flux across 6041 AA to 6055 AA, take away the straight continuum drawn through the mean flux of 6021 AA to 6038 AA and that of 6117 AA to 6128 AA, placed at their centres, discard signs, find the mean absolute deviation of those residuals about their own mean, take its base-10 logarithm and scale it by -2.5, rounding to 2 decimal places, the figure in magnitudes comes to 0.43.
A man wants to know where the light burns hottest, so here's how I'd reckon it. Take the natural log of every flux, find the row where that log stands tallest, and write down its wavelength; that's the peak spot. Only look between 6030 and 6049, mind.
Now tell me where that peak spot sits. 6045.11 AA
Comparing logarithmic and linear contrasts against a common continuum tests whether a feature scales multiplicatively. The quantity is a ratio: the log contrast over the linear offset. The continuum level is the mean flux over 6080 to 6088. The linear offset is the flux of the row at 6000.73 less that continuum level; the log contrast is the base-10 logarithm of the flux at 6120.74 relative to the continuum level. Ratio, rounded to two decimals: 0.05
